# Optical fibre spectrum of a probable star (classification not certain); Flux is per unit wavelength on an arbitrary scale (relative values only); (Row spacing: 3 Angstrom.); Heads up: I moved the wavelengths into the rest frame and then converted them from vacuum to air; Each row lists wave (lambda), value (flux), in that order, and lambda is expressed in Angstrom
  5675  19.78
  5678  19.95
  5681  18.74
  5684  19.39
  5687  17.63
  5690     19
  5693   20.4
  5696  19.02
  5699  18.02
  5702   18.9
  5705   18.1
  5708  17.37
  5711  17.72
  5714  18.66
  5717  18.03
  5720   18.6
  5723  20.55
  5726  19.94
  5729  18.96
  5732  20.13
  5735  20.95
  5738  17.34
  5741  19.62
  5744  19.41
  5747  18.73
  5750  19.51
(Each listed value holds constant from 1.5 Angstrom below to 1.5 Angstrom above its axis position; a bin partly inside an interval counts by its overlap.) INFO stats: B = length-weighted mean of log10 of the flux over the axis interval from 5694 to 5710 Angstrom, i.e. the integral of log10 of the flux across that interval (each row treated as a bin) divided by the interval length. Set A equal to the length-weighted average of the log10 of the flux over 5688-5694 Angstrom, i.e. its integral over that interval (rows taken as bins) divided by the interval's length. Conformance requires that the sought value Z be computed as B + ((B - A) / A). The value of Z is 1.24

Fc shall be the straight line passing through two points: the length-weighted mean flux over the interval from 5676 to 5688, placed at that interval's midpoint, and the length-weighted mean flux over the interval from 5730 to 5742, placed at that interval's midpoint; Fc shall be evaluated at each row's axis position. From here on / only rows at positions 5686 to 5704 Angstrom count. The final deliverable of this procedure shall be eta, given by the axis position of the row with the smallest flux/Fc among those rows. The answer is 5687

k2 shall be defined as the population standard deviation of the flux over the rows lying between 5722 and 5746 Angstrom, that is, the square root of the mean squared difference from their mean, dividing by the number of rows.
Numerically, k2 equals 1.04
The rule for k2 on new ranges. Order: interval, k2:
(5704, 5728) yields 1.03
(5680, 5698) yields 0.82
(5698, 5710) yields 0.54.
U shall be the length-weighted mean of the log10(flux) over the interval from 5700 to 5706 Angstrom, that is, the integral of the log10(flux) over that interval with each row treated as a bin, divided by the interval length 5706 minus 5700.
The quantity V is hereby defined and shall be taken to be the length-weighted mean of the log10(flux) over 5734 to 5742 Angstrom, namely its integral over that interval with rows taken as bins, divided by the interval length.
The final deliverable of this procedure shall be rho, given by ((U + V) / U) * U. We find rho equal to 2.55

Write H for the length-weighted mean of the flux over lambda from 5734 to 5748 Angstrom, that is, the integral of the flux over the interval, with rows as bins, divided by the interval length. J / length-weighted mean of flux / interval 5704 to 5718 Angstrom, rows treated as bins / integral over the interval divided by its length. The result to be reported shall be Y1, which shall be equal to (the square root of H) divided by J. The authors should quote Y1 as 0.244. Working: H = 19.2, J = 18.0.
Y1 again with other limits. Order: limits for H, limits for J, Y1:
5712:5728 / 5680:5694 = 0.230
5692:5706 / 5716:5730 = 0.225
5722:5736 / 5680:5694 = 0.236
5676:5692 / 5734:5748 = 0.228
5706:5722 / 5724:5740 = 0.218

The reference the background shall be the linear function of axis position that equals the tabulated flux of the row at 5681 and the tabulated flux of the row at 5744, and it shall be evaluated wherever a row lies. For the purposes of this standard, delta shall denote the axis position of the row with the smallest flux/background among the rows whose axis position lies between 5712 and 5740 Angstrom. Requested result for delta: 5738 Angstrom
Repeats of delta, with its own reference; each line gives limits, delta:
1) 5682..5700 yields 5687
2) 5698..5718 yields 5708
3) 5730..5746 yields 5738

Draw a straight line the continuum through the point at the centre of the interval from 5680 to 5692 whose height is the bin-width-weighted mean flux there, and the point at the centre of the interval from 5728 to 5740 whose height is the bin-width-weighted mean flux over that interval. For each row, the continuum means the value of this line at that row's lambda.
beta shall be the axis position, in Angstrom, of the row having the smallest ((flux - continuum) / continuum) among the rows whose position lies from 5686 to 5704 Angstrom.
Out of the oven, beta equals 5687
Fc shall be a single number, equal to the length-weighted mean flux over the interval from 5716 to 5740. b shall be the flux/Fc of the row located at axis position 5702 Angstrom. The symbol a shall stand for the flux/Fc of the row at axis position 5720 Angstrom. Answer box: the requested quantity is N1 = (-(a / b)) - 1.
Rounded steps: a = 0.96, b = 0.98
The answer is -1.98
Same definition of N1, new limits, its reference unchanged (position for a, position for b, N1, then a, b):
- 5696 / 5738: -2.10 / 0.98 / 0.90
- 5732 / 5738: -2.16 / 1.04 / 0.90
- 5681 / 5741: -1.96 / 0.97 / 1.01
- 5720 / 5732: -1.92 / 0.96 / 1.04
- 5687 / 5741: -1.90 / 0.91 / 1.01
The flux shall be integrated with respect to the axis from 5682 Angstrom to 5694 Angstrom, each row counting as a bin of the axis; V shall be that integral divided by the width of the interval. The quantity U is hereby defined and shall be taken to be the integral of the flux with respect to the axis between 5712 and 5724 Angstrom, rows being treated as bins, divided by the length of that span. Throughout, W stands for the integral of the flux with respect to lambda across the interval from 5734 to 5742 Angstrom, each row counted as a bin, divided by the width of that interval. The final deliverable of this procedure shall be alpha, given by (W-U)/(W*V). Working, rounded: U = 18.8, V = 19.0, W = 19.2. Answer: 0.0009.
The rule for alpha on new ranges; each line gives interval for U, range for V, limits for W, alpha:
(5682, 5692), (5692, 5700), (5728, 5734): 0.0025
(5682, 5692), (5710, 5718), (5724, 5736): 0.0033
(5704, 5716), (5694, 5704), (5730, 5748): 0.0039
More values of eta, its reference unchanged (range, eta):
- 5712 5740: 5738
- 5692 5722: 5708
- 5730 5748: 5738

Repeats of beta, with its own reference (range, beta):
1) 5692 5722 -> 5708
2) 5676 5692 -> 5687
